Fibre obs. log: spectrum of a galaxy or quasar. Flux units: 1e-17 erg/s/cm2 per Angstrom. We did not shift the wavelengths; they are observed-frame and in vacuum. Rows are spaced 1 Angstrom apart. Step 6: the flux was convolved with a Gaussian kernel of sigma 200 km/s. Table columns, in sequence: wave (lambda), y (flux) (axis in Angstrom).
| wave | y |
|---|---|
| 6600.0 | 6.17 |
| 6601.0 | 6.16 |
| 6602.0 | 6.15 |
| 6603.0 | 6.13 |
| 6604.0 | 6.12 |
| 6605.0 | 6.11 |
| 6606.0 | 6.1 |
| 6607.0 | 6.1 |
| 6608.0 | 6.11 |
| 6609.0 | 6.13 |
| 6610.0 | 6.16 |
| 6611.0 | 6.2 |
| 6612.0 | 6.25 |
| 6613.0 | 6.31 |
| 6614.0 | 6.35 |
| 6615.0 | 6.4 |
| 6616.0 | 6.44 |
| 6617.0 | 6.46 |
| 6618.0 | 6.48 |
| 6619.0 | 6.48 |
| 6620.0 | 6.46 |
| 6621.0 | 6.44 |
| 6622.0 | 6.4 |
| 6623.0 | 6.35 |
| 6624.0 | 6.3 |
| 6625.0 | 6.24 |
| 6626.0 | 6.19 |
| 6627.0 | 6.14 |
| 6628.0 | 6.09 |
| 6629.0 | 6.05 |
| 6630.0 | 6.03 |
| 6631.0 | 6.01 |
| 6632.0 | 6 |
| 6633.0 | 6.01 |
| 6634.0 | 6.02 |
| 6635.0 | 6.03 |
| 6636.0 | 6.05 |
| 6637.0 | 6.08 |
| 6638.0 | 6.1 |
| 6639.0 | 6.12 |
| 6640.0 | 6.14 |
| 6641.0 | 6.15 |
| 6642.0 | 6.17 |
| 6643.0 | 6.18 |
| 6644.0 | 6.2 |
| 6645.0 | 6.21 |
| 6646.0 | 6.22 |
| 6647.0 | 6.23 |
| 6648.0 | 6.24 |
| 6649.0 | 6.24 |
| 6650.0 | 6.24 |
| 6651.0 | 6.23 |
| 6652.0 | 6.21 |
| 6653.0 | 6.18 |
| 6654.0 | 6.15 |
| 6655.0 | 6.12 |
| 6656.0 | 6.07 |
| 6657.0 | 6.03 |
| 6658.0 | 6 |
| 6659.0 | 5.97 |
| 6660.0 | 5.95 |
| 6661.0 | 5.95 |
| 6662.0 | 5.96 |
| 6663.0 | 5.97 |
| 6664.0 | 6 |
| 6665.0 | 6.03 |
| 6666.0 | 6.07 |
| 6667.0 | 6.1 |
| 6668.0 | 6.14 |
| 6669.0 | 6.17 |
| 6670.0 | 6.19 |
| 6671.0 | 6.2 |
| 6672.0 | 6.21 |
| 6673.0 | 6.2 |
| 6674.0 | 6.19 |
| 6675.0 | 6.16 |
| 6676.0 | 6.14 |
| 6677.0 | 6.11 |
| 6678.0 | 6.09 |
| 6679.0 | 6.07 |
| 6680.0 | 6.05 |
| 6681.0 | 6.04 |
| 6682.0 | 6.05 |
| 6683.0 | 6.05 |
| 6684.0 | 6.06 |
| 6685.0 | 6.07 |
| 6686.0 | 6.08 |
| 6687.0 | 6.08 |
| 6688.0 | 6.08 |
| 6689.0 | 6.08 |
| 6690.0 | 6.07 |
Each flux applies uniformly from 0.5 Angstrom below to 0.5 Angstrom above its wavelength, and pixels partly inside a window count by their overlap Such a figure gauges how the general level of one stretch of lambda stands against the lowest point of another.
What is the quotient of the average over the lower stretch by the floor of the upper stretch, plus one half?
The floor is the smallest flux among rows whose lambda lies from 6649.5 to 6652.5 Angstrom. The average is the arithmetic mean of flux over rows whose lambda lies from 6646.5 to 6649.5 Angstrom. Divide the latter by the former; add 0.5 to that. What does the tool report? 1.504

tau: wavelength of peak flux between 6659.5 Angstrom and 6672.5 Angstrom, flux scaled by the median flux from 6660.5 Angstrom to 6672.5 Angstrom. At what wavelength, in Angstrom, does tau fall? 6672.0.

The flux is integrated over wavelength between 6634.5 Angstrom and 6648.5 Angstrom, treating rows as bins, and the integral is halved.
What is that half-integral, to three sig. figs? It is 43.1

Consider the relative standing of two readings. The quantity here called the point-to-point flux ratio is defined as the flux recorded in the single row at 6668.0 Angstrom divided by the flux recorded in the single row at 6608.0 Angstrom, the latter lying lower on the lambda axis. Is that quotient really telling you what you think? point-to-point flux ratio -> 1.00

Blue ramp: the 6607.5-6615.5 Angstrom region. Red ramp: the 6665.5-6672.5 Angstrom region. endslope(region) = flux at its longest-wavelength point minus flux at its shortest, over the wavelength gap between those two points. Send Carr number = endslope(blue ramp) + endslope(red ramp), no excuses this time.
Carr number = 0.065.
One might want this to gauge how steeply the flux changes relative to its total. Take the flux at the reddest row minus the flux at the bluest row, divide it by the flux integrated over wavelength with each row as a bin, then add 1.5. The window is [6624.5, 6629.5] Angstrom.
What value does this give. 1.49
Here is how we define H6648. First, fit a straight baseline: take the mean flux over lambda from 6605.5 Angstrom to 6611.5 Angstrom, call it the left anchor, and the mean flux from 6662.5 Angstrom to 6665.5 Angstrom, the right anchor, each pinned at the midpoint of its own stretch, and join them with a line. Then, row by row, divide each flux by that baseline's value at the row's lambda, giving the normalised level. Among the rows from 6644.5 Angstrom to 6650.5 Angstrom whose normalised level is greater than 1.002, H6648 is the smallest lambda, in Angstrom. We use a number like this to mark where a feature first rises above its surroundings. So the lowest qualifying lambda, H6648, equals 6645.0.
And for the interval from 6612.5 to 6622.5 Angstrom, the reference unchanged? 6613.0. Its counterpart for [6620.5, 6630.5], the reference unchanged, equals 6621.0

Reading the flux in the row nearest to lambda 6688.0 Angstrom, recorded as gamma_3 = 6.08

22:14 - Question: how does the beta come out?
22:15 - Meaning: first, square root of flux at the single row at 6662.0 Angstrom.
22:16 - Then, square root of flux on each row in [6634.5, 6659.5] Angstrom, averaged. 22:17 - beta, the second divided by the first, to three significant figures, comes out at 1.02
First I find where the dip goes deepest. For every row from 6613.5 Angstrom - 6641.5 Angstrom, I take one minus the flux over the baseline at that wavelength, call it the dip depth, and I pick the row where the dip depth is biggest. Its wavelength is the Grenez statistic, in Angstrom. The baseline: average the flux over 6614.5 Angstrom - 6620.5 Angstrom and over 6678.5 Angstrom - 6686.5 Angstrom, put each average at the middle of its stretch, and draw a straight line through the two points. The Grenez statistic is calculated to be 6632.0 Angstrom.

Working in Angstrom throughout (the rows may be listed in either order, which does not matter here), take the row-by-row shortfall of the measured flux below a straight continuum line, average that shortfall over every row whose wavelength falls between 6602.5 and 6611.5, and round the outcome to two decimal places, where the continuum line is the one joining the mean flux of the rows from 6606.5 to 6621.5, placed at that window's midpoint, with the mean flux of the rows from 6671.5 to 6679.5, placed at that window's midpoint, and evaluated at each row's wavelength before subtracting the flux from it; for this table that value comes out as 0.21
